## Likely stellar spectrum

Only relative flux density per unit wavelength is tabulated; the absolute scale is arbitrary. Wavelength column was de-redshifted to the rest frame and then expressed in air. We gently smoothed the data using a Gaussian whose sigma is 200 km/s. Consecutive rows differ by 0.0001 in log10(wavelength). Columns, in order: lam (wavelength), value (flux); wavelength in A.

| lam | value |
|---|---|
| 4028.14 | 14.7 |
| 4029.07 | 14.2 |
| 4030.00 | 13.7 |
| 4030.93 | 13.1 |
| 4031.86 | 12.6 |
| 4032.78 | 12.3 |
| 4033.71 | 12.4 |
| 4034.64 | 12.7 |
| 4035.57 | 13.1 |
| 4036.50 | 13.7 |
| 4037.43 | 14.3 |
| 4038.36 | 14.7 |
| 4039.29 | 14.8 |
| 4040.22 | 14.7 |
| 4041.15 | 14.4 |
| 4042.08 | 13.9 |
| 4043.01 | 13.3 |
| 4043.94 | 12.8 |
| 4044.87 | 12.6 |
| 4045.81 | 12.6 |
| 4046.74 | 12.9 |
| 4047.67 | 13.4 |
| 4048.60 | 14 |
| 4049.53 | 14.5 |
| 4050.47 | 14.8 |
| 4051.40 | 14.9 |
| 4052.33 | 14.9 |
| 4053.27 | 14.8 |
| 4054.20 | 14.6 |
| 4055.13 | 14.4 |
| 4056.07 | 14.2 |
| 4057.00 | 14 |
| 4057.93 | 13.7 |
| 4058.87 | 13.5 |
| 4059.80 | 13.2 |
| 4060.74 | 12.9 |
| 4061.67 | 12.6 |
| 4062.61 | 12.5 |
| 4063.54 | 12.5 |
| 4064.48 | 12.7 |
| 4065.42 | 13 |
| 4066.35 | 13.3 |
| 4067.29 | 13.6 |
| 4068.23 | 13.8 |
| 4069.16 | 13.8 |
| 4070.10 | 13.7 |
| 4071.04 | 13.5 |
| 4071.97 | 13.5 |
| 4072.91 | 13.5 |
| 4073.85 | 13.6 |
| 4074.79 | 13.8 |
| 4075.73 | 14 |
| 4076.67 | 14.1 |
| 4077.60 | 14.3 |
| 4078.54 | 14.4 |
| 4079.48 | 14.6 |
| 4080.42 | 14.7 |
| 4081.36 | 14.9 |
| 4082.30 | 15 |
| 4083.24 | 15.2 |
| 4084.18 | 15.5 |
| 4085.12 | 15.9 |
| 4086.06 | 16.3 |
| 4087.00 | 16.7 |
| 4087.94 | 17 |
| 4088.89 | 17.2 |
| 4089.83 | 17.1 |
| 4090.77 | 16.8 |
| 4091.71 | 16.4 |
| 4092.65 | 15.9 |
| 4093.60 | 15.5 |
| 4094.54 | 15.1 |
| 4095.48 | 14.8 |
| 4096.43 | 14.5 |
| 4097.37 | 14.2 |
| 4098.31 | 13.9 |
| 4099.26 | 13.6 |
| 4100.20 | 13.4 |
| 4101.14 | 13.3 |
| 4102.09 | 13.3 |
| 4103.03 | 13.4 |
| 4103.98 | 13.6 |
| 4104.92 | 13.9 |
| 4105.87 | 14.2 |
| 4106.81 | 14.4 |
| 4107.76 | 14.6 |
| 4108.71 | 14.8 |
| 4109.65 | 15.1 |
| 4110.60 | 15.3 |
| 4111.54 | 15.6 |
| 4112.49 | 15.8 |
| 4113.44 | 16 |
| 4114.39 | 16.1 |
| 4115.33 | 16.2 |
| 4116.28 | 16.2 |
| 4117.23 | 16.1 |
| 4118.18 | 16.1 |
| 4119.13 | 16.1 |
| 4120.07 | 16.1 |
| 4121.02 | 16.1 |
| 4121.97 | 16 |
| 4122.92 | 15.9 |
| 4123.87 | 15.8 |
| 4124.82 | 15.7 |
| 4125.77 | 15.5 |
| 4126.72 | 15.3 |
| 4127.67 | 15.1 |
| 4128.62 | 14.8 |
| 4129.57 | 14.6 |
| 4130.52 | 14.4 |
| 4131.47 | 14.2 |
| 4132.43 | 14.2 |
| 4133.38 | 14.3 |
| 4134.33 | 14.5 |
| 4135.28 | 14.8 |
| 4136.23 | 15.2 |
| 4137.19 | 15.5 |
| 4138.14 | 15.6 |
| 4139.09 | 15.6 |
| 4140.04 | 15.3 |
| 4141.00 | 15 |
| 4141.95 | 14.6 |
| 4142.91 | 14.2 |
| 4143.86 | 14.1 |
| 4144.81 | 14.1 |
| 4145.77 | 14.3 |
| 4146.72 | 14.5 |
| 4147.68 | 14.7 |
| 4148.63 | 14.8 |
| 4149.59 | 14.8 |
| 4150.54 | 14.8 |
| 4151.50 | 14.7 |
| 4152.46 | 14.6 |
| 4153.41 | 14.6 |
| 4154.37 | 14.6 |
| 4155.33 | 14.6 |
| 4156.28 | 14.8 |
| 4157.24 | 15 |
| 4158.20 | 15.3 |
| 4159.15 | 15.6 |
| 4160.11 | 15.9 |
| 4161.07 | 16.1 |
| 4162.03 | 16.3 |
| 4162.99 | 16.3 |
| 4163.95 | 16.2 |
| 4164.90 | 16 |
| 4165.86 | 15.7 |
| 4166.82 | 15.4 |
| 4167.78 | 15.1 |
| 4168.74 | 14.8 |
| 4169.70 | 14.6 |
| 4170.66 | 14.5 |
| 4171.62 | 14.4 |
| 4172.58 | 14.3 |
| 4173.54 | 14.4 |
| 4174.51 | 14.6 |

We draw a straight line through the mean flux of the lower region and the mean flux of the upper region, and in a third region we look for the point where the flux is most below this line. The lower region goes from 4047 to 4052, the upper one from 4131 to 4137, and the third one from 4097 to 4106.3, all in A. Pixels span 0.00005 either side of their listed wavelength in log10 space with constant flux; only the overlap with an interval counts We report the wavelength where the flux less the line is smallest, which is 4102.09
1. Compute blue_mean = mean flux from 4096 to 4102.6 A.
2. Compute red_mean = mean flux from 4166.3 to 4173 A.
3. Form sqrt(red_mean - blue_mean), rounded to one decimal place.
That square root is 1.0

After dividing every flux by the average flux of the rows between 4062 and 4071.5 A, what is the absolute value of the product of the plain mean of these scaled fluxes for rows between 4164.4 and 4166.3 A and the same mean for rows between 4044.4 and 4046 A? 1.14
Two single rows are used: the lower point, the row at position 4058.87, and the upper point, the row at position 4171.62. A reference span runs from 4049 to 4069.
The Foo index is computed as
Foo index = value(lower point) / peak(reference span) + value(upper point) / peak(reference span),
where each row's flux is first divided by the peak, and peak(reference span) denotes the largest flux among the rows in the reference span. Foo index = 1.87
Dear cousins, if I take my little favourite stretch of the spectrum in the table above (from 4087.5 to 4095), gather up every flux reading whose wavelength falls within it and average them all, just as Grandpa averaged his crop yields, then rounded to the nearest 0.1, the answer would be 16.4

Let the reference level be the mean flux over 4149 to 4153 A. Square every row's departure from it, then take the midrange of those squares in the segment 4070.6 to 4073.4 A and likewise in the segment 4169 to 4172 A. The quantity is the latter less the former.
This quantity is -1.4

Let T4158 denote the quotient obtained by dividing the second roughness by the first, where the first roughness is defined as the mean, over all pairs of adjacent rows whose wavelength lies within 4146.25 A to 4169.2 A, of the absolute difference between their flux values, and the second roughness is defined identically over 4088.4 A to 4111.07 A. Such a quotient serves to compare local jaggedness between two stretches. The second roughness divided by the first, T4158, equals 1.6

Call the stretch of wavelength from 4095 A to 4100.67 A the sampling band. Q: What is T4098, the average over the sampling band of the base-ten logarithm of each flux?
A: 1.15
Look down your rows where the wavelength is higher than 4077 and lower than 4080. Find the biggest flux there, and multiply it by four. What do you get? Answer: 58.4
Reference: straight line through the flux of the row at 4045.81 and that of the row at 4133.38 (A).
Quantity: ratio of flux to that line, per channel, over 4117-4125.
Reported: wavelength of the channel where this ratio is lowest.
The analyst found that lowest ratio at 4124.82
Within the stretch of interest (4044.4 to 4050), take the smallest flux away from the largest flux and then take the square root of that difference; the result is 1.4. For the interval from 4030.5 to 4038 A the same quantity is 1.4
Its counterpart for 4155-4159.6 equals 1.0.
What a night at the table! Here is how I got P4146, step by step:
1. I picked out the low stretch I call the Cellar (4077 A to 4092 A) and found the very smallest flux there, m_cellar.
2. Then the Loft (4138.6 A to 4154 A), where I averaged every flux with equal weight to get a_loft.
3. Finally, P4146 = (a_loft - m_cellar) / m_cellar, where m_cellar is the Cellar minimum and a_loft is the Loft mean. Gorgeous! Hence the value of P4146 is 0.03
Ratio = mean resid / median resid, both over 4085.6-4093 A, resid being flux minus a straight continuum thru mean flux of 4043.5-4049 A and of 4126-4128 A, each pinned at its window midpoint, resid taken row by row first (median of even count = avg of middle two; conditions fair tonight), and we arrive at 0.97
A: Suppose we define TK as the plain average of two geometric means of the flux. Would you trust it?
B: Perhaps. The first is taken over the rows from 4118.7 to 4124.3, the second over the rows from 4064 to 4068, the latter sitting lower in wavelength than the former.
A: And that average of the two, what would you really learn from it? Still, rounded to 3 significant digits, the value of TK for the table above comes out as 14.6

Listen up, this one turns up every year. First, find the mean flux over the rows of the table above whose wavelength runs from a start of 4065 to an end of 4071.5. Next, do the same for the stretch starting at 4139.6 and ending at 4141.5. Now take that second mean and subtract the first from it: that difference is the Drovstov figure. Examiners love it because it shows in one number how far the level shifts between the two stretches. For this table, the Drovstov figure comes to 1.6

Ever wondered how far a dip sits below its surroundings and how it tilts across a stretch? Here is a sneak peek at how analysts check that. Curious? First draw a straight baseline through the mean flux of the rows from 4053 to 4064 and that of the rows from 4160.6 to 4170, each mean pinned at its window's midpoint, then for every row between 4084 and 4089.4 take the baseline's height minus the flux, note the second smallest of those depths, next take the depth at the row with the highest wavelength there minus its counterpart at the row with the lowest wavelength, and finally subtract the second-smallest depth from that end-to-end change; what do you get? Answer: 1.2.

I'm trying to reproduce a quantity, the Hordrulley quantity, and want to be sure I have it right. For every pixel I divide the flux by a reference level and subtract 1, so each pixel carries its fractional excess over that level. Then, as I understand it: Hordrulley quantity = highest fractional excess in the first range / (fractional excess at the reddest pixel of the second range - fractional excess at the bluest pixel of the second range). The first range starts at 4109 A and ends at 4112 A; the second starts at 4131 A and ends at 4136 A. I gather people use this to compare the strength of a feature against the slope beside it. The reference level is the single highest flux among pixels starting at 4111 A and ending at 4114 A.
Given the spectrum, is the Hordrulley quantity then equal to -1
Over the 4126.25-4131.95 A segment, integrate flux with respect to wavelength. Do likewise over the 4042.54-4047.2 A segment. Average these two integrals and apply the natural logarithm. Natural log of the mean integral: 4.28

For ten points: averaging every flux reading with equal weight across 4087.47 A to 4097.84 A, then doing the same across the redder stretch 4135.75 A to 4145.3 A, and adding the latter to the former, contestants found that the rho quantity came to 30.8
